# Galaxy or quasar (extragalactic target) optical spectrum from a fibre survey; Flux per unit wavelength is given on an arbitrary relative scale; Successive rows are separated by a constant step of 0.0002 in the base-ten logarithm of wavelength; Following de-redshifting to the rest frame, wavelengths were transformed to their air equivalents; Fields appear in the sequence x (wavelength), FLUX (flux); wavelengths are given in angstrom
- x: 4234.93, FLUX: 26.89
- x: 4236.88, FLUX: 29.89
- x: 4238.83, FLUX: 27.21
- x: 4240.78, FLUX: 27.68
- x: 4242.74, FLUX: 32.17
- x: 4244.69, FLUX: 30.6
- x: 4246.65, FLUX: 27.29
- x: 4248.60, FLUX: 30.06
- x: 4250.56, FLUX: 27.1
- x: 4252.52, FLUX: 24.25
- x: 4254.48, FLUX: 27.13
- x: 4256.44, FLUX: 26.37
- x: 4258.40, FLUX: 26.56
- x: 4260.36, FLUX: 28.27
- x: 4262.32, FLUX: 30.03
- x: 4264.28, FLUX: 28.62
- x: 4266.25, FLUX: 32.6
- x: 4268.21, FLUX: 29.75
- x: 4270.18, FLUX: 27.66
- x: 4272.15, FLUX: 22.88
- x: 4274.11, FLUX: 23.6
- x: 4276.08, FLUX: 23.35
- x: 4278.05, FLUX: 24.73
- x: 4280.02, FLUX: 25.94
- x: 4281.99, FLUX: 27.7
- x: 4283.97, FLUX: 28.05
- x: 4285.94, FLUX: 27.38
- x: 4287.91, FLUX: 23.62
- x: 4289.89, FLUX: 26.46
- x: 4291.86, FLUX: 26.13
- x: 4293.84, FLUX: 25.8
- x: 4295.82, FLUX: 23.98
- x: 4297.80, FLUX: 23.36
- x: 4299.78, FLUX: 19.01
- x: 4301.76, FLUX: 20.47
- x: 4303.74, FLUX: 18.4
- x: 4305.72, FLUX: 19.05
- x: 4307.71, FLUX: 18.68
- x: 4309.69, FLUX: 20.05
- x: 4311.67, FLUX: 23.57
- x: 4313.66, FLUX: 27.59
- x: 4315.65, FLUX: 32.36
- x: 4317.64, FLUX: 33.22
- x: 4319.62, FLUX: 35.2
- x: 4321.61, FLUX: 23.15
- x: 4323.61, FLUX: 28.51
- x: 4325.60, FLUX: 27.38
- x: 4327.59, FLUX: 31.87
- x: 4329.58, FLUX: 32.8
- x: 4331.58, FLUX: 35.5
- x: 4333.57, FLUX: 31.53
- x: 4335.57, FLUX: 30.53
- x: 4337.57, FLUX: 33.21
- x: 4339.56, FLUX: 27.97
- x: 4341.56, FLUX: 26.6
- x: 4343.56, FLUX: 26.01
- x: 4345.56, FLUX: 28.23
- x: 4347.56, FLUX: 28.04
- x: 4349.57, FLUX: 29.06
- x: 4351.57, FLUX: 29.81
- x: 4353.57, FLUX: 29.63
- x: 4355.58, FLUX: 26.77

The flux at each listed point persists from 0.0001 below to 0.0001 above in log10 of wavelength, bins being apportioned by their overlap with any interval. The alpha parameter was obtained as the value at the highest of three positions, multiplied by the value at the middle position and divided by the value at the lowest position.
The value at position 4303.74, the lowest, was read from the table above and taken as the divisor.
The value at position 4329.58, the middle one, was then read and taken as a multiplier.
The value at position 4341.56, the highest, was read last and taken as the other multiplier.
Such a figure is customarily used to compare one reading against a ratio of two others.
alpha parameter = 47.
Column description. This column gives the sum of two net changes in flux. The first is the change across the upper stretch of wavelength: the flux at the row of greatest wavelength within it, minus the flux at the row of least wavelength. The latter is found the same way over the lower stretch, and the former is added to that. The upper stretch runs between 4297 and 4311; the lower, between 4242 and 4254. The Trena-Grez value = -11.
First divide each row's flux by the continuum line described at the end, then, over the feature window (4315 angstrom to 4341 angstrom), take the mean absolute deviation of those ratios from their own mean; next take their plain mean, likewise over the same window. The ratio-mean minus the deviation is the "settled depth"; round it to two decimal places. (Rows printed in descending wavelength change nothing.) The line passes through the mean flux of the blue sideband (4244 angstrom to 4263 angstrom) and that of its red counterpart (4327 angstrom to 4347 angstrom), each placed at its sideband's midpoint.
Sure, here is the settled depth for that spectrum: 0.94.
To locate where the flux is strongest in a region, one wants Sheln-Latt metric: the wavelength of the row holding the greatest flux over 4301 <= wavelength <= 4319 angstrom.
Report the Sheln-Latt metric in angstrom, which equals 4317.64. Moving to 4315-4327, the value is 4319.62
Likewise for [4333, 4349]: 4337.57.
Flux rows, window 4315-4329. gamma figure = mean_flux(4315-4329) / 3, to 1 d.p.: 10.1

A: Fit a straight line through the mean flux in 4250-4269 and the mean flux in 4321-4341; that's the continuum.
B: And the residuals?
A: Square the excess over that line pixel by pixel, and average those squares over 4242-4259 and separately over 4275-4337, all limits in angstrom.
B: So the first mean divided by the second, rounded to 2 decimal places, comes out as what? 0.19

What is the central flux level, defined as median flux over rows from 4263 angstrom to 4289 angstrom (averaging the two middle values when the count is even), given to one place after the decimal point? 27.4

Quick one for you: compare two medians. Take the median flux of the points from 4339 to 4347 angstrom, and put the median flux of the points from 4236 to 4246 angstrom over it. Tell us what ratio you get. 1.1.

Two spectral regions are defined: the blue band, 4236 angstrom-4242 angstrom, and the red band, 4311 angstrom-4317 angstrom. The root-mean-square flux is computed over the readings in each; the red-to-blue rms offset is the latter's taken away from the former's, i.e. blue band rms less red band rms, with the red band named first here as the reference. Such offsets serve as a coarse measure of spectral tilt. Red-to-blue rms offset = 0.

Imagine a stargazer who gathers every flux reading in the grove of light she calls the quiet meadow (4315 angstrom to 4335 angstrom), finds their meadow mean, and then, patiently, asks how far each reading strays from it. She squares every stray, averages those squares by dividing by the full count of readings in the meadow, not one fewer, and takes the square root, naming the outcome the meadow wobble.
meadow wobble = 3.6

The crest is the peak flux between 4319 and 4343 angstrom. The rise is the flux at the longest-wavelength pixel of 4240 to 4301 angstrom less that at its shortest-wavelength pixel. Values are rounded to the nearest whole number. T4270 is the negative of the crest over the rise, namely 4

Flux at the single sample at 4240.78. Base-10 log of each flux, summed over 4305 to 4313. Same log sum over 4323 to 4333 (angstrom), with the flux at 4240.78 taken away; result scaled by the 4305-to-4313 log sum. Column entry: -3.9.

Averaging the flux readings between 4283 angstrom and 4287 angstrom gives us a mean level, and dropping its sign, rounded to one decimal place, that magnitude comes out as 27.7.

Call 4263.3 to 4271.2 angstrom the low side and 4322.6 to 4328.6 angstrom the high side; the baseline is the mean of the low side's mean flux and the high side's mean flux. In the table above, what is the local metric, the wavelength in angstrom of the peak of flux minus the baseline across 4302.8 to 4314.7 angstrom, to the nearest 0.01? 4313.66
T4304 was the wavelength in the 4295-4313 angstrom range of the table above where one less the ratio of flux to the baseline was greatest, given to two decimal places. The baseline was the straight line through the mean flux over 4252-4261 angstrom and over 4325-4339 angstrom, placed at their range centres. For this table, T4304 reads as 4303.74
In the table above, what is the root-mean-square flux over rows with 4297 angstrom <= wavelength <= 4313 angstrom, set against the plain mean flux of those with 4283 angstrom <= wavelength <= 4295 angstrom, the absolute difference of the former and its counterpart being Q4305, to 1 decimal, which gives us 5.8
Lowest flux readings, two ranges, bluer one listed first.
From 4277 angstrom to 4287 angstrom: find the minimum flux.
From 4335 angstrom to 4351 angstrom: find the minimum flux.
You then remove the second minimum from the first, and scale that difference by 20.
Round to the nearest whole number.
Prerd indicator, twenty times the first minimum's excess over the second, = -26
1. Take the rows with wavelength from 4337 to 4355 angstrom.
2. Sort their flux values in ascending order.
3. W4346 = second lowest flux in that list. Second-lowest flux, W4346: 26.6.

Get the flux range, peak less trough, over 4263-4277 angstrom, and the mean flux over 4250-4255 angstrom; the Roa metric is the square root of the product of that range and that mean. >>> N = 15.9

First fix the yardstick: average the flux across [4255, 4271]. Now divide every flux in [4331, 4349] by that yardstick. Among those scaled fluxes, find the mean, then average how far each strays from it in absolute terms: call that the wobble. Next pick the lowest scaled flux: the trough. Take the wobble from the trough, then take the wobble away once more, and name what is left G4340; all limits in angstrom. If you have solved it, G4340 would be 0.72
